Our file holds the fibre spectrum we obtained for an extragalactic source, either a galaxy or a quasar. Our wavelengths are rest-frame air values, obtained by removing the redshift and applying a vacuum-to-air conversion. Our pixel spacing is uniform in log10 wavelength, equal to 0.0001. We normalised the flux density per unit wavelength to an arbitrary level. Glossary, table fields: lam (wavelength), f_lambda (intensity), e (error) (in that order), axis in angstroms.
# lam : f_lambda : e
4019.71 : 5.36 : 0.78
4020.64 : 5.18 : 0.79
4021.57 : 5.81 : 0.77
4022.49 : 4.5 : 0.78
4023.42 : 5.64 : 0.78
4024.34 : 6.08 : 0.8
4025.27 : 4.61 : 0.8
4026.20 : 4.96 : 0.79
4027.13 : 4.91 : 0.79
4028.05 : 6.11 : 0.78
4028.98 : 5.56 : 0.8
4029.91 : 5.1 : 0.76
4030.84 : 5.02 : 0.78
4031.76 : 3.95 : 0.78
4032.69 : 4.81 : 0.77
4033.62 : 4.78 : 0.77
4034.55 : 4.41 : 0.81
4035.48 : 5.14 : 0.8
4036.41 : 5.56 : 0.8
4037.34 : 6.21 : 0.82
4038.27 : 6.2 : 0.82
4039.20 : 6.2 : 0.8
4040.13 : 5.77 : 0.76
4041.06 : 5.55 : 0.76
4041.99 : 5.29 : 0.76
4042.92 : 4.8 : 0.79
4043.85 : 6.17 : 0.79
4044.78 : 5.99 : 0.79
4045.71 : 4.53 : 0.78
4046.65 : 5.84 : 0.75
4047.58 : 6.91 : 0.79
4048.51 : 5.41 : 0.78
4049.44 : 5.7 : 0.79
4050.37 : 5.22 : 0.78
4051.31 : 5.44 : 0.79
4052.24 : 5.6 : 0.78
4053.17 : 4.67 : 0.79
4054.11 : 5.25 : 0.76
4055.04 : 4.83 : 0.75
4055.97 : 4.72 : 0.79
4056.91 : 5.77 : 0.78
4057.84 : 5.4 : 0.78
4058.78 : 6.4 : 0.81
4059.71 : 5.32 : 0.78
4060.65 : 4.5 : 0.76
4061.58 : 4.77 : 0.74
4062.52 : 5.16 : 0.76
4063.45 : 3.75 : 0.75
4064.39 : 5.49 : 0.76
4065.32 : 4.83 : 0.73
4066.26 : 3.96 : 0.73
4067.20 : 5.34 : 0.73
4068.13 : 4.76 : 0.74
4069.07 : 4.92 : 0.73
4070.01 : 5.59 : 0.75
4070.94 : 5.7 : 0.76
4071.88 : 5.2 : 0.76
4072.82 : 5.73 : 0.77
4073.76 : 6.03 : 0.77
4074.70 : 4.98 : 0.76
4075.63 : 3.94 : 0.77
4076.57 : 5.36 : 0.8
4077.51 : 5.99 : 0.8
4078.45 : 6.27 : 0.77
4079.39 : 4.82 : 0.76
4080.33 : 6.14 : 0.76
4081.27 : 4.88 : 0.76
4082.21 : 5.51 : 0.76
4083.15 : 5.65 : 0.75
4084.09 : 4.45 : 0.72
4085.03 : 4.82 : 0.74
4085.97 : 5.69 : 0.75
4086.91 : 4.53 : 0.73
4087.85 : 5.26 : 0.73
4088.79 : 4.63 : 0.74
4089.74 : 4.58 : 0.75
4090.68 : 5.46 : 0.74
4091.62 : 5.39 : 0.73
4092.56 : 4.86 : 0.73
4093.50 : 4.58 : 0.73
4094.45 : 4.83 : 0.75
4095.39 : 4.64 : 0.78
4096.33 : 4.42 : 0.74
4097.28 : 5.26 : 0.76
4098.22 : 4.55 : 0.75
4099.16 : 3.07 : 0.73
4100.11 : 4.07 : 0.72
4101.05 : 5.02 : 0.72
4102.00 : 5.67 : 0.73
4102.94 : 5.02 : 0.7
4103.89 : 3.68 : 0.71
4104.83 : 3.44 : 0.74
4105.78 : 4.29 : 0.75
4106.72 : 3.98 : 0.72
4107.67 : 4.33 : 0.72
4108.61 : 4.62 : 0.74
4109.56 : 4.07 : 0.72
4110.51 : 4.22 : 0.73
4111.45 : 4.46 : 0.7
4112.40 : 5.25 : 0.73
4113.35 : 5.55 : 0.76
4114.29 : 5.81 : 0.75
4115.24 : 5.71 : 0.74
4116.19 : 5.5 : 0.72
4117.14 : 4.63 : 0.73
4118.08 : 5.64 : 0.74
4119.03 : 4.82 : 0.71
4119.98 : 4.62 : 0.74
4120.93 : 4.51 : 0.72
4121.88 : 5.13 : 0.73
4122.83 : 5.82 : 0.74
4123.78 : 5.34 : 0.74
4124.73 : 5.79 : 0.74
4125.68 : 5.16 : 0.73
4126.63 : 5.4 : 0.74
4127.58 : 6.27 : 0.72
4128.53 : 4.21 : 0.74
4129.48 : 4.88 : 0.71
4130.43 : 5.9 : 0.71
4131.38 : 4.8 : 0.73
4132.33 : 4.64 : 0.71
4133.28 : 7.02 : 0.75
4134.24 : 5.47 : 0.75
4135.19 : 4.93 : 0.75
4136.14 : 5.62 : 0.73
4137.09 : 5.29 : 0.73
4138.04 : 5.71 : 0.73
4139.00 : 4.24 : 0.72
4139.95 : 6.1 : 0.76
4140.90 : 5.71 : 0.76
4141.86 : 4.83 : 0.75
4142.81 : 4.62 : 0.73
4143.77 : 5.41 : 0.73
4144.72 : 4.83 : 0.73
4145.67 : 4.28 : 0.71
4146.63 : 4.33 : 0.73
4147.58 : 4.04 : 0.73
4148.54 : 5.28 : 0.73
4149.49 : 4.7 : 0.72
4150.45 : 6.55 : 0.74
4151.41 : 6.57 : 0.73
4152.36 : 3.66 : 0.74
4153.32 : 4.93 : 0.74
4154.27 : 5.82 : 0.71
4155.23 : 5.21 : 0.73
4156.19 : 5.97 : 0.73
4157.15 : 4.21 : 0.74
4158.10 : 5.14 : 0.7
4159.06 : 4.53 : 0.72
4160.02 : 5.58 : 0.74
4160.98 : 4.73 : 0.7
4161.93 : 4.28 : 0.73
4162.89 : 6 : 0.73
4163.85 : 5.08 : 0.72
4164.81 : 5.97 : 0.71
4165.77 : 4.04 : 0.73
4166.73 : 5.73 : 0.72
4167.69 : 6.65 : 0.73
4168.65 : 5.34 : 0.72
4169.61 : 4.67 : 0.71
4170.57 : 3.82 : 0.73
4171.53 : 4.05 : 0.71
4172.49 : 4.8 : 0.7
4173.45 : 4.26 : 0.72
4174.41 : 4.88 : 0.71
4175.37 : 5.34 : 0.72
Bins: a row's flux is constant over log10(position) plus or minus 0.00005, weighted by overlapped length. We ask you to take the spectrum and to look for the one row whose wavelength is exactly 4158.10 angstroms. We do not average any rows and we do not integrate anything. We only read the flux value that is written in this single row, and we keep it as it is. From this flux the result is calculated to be 5.14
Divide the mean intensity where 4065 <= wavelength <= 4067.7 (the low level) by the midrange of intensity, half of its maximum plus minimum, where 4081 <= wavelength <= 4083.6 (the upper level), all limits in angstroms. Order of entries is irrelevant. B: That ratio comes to 0.89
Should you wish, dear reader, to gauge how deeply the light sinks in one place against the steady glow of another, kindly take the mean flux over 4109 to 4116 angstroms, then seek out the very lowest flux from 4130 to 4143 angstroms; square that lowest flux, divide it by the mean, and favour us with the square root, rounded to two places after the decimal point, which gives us 1.89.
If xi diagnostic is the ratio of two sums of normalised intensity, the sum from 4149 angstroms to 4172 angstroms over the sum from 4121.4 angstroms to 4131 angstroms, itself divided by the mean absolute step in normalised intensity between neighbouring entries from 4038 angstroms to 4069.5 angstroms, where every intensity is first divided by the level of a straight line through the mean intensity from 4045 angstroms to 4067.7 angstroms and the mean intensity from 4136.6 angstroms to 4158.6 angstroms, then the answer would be 17.0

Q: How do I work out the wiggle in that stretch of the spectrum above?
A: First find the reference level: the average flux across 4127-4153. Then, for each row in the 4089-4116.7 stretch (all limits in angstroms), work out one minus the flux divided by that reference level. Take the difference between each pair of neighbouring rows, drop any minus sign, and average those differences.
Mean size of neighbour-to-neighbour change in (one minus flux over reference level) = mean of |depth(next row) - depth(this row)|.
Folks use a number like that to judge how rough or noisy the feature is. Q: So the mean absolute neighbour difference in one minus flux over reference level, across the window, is 0.10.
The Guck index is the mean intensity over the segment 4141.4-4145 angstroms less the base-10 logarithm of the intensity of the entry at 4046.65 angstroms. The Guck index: 4.2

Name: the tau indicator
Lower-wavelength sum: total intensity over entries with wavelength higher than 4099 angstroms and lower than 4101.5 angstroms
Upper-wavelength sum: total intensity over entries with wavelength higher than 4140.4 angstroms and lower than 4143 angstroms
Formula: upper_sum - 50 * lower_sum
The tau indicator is -593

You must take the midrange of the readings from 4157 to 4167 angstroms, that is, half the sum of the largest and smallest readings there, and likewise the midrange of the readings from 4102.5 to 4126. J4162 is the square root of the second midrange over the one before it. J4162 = 0.96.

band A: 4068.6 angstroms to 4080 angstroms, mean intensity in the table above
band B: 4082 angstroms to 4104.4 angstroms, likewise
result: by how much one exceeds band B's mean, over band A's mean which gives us -0.71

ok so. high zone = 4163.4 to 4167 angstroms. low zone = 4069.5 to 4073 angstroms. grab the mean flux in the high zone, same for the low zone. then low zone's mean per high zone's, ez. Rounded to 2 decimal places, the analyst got 1.07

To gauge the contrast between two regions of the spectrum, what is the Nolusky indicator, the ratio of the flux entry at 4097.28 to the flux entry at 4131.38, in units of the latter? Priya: 1.10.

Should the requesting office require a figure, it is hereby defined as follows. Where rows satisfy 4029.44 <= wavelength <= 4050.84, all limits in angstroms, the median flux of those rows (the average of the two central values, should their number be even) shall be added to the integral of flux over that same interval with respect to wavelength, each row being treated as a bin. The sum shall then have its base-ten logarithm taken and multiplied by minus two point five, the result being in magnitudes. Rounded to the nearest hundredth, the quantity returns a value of -5.21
